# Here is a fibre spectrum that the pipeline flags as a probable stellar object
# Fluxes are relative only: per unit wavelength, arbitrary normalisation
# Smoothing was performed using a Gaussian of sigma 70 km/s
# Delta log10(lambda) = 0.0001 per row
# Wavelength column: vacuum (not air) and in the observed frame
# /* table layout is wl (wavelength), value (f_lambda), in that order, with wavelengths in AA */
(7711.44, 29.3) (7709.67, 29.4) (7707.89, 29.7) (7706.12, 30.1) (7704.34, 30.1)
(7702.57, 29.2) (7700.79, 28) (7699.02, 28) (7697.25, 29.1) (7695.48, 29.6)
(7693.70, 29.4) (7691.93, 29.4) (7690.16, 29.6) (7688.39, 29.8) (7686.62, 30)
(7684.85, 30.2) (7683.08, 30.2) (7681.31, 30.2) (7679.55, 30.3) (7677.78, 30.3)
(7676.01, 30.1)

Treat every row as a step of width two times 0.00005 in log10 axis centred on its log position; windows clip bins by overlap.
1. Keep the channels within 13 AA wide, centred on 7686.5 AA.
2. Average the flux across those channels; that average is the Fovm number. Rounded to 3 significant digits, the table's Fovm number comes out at 29.9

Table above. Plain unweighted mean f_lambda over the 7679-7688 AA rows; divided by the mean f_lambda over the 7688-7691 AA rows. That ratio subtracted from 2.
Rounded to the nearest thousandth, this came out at 0.984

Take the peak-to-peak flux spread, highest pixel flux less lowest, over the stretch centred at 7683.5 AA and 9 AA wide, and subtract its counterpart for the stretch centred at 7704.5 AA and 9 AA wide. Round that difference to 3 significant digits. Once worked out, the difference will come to -1.80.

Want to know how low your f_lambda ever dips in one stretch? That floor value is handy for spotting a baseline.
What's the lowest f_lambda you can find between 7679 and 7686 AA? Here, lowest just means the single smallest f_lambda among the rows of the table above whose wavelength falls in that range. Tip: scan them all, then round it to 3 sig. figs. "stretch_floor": 30.2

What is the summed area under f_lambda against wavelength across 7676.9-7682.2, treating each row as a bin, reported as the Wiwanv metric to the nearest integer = 161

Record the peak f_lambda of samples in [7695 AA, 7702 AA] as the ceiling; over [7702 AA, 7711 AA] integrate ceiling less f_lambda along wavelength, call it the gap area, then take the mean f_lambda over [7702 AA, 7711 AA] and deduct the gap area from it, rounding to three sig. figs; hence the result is 30.6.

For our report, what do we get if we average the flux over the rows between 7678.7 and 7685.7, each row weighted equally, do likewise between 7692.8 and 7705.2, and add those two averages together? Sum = 59.3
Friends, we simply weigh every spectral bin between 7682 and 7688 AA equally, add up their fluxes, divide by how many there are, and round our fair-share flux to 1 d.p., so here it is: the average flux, 30.1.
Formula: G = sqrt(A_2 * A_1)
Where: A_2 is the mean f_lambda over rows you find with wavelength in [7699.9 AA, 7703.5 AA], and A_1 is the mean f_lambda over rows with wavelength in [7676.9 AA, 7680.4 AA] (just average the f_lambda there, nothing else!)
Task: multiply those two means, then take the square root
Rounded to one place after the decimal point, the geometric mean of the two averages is 29.4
